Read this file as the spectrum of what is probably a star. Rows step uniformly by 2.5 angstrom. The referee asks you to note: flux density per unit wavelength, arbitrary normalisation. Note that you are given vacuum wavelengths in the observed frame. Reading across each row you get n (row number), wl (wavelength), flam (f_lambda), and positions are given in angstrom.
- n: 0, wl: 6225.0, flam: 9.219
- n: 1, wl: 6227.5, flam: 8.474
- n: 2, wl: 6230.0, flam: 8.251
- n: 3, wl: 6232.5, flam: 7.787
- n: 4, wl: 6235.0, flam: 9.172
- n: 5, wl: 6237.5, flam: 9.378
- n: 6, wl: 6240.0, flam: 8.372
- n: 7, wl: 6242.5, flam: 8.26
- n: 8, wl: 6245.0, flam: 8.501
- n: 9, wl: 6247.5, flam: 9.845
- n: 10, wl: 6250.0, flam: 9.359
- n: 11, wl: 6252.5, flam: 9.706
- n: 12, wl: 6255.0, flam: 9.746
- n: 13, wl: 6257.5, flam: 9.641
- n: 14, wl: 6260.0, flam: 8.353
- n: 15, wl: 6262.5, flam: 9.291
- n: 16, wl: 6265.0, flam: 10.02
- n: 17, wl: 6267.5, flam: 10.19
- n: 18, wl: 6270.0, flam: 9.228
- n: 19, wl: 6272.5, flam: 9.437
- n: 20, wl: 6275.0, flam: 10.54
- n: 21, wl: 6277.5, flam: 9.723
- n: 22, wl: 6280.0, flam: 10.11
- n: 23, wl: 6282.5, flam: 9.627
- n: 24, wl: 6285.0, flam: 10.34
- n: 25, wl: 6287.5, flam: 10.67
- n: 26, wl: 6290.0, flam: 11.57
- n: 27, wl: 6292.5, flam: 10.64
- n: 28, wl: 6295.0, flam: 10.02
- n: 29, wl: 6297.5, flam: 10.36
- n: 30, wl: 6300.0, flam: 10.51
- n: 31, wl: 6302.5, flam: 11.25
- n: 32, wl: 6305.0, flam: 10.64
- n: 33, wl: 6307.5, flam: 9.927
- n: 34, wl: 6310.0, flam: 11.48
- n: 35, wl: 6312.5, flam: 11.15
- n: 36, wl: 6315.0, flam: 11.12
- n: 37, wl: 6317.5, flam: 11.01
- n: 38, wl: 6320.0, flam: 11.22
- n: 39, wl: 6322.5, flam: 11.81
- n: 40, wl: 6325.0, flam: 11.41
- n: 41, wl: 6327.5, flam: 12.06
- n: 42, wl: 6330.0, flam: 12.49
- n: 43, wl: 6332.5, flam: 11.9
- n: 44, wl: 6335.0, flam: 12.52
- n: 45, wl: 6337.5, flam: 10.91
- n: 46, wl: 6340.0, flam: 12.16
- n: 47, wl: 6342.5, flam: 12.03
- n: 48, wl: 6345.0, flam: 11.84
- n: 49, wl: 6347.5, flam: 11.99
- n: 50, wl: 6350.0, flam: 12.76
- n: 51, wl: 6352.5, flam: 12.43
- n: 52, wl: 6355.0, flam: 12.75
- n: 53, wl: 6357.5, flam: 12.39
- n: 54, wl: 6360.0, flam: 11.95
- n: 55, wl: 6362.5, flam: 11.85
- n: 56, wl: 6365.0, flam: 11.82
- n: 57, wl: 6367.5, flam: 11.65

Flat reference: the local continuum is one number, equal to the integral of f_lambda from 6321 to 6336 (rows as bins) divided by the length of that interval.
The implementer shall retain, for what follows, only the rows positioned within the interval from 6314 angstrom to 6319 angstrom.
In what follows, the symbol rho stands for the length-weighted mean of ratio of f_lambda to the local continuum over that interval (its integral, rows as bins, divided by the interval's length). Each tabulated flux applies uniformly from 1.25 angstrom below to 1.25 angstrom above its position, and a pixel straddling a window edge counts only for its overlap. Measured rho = 0.92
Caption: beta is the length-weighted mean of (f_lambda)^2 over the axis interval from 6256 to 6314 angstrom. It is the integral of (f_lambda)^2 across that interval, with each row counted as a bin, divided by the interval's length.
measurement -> 105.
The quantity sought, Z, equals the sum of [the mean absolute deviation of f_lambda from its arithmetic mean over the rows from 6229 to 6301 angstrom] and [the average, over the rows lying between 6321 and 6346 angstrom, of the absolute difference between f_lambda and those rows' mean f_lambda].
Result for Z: 1.02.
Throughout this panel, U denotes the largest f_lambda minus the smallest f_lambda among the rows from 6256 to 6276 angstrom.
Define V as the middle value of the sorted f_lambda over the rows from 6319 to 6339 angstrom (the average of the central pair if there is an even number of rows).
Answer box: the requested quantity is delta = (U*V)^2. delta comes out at 672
